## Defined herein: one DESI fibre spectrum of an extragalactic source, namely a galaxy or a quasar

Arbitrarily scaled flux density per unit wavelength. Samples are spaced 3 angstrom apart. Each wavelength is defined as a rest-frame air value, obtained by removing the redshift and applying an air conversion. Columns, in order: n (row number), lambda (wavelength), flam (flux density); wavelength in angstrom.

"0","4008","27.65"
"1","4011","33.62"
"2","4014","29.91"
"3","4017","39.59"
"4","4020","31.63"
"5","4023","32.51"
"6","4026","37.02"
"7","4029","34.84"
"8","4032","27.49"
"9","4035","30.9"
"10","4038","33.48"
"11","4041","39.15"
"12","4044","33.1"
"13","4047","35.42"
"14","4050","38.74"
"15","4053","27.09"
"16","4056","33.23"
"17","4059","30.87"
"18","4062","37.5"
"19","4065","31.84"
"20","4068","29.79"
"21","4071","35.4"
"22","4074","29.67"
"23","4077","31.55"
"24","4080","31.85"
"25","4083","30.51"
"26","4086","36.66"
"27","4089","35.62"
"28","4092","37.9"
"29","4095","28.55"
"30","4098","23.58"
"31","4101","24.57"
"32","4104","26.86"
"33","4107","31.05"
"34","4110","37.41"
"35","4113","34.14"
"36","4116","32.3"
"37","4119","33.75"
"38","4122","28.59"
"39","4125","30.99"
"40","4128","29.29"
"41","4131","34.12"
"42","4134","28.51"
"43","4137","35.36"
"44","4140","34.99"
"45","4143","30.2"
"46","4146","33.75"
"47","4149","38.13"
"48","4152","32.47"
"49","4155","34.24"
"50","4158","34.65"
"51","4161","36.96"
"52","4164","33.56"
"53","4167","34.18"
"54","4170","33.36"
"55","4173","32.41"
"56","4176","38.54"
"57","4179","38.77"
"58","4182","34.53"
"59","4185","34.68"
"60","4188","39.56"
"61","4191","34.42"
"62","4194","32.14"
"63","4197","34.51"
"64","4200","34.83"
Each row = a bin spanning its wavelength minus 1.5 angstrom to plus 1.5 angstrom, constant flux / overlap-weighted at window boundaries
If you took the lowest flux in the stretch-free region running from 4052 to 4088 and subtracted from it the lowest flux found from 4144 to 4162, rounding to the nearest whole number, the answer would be -5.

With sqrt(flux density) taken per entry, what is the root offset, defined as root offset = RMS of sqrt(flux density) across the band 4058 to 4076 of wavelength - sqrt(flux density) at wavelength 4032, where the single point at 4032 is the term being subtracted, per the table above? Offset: 0.46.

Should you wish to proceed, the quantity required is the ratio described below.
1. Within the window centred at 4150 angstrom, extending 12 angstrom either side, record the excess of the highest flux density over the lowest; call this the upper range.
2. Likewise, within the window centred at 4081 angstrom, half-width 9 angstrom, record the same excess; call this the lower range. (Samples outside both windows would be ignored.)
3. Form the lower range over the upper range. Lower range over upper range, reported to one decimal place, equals 0.9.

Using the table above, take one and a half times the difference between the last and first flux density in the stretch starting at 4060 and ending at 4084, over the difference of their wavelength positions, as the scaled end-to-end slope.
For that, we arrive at -0.50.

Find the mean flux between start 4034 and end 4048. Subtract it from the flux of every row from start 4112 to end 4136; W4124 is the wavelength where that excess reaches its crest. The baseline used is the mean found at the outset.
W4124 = 4113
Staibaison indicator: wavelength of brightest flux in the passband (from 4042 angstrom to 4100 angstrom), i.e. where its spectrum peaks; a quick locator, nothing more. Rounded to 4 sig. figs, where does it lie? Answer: 4050 angstrom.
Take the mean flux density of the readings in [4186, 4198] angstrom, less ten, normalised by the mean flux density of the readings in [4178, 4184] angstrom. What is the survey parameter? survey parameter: 0.69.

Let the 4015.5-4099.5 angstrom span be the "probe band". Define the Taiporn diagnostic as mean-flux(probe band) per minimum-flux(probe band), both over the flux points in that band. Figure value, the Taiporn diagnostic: 1.40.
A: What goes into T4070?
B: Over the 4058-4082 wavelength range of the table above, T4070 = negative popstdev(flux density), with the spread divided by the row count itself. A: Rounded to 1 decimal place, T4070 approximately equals -2.6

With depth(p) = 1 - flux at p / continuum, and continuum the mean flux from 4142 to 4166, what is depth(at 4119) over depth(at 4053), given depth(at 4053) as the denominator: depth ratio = 0.1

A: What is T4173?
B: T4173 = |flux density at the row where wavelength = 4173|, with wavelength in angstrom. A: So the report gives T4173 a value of 32.4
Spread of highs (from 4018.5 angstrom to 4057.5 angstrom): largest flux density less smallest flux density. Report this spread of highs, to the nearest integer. 12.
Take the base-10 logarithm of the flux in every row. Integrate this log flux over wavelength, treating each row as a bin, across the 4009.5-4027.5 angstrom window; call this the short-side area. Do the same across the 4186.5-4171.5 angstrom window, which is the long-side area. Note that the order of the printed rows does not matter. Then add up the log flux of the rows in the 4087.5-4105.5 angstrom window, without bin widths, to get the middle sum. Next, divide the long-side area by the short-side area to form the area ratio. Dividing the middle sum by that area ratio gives 10.4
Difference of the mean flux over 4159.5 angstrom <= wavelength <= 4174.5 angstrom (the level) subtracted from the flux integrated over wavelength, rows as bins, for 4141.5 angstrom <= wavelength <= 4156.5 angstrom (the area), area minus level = 472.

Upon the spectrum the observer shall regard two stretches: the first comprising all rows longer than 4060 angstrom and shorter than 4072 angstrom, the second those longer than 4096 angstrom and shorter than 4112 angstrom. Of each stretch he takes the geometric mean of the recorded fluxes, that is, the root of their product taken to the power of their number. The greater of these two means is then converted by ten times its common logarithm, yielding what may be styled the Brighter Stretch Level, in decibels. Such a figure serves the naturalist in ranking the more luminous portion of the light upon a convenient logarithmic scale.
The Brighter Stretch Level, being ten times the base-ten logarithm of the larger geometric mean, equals 15.3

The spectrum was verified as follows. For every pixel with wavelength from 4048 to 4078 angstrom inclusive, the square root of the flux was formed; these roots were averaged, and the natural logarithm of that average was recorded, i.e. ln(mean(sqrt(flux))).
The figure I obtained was 1.74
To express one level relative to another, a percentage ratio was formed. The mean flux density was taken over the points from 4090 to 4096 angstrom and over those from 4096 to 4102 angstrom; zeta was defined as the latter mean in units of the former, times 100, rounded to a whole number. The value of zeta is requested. 72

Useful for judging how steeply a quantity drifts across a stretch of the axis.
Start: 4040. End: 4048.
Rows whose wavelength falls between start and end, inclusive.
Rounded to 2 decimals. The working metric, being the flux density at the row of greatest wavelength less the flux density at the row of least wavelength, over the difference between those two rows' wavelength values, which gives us -0.62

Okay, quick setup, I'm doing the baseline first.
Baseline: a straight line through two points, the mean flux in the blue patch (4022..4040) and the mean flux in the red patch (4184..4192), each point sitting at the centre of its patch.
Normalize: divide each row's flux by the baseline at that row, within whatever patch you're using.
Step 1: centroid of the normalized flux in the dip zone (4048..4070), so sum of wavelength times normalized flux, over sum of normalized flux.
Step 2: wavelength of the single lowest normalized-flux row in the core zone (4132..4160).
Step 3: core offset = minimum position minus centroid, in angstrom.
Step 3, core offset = 75.2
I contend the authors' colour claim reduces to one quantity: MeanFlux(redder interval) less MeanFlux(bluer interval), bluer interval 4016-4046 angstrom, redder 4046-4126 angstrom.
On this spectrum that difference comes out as -1.9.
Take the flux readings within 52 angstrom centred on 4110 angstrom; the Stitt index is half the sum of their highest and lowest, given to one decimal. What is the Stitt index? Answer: 30.7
